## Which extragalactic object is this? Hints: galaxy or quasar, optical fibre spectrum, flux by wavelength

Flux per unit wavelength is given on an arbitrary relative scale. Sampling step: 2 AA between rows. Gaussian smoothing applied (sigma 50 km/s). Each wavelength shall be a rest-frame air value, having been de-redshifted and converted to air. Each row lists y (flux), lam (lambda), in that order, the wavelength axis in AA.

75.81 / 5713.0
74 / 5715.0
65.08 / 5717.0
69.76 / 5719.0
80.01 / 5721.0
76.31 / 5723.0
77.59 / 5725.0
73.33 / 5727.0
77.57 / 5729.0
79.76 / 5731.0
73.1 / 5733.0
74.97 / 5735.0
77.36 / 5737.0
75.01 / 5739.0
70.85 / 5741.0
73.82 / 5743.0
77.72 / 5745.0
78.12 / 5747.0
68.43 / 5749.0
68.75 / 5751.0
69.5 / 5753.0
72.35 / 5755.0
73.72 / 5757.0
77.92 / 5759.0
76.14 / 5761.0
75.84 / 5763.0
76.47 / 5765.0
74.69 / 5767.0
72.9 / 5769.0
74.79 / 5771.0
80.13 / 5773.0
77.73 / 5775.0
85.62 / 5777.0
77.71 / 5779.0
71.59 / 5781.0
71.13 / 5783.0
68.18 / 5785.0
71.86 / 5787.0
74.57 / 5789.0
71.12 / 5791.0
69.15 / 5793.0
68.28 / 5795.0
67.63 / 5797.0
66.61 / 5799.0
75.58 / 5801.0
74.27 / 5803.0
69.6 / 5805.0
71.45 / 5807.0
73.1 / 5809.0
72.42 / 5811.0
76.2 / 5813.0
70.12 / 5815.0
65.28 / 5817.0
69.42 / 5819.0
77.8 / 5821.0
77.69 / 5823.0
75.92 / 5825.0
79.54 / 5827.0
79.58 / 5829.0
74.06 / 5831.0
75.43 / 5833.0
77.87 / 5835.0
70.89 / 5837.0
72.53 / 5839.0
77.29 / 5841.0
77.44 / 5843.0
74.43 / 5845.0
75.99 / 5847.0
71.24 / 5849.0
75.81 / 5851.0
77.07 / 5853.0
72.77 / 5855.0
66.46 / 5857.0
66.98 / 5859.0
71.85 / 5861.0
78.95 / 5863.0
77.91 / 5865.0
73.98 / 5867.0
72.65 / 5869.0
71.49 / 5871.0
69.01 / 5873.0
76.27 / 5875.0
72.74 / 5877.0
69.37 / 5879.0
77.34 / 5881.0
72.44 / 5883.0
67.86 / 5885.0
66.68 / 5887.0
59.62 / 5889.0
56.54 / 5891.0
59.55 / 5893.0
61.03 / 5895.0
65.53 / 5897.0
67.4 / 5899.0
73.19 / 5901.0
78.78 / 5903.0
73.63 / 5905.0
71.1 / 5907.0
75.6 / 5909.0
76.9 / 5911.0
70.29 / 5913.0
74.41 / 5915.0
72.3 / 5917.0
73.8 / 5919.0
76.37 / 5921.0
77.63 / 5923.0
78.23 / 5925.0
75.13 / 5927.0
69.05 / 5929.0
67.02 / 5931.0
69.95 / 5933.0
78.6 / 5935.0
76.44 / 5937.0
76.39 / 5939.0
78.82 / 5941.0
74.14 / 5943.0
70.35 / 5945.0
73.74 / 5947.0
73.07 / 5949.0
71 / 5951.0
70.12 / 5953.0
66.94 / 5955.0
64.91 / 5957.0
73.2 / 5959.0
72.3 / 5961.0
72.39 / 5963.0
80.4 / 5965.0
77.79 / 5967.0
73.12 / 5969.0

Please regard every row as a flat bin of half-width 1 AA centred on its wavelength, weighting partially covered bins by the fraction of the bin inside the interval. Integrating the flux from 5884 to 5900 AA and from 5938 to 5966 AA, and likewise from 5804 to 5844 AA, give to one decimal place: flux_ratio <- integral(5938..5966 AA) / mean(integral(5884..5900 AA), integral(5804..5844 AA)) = 1.0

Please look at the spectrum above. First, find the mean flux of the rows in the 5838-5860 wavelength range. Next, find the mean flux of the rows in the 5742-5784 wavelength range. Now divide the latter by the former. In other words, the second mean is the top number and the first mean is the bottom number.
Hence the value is 1.02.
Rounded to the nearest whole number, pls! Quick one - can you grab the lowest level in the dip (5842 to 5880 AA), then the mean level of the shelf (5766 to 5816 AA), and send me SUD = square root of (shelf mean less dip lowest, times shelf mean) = 22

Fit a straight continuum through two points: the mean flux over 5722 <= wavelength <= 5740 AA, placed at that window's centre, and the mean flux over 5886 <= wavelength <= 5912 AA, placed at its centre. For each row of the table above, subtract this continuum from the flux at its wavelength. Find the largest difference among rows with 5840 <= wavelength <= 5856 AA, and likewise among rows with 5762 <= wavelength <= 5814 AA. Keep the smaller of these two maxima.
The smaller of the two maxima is 6.8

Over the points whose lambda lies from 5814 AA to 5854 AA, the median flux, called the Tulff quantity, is 76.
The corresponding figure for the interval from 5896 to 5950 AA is 74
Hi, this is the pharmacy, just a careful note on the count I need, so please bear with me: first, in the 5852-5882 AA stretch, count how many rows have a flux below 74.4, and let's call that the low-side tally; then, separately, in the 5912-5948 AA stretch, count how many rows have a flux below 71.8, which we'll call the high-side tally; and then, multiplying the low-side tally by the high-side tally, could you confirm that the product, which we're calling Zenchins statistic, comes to 50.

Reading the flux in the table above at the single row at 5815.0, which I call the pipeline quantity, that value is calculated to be 70.12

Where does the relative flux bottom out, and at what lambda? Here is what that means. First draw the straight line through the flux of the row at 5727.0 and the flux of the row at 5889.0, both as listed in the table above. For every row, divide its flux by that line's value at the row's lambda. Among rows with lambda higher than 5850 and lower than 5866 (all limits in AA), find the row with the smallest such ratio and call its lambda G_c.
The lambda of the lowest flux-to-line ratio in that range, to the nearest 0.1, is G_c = 5857.0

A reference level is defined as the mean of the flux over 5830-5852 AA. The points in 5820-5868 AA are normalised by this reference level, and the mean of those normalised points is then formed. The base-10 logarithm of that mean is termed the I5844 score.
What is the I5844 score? 0.001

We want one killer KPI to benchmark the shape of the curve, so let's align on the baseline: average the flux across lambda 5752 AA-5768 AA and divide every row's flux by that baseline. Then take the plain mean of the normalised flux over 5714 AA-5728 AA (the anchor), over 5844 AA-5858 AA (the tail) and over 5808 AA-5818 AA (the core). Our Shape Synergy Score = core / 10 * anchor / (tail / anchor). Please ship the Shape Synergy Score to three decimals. 0.095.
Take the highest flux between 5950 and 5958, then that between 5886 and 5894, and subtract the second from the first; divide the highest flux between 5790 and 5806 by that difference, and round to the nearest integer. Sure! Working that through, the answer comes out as 17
